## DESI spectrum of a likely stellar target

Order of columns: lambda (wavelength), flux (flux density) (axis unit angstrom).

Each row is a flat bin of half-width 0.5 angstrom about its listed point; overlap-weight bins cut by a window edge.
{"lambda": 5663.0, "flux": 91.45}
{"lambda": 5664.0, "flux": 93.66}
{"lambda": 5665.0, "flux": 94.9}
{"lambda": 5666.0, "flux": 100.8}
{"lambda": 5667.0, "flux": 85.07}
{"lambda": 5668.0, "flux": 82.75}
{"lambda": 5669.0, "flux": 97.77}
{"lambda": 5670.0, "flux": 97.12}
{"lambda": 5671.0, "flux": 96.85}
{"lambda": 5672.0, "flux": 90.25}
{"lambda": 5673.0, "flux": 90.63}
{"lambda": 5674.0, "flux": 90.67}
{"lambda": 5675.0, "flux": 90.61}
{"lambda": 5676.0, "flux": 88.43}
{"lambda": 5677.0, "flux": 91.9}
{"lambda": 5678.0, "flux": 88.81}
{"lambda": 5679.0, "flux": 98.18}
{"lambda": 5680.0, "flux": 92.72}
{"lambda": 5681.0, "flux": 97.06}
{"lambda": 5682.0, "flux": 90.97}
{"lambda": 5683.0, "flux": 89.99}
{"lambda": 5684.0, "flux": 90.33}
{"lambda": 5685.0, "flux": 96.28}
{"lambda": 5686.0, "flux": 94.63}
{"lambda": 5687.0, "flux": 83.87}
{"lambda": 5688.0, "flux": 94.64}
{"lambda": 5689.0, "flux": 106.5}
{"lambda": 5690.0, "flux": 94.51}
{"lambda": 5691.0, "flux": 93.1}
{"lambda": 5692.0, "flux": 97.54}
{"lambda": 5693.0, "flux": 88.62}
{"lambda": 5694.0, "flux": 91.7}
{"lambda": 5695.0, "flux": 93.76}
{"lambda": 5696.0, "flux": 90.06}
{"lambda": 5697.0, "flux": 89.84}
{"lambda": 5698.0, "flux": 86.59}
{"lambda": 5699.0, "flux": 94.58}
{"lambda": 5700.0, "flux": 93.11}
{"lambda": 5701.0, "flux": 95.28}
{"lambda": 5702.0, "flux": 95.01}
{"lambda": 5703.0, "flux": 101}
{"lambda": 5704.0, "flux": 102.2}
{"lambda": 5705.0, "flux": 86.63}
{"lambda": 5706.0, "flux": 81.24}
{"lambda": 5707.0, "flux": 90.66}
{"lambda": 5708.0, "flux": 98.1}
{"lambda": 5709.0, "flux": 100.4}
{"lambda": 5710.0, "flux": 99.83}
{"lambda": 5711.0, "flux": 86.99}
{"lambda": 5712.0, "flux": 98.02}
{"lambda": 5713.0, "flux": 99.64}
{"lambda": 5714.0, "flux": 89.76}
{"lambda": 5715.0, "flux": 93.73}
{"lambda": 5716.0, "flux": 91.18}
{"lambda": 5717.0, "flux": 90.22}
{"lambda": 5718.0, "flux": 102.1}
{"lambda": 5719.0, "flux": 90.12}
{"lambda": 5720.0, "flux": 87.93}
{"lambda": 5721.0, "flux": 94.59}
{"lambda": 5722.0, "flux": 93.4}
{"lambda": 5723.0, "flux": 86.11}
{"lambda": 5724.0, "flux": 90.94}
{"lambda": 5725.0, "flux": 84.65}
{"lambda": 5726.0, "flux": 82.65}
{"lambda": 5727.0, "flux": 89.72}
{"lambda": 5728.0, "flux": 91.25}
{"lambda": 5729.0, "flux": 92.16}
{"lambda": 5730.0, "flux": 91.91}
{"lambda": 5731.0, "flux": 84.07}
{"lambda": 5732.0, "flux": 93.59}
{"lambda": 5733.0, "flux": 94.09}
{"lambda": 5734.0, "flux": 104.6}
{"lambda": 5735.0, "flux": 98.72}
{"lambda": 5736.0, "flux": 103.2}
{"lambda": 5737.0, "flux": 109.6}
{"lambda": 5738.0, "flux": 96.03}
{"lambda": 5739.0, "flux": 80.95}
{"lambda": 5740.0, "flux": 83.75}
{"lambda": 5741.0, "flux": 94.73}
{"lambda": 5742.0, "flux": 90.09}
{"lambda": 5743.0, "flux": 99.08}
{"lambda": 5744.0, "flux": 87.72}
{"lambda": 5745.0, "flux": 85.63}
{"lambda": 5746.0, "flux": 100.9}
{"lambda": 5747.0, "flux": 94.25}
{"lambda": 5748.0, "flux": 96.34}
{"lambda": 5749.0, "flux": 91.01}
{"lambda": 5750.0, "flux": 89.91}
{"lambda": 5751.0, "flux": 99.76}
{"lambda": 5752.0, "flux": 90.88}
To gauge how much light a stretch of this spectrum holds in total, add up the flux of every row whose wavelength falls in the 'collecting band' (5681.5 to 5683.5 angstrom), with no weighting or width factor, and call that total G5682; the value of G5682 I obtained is 181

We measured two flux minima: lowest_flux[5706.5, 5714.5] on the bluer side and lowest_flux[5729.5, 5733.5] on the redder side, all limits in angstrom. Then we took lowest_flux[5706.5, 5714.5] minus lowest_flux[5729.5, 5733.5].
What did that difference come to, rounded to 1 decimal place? 2.9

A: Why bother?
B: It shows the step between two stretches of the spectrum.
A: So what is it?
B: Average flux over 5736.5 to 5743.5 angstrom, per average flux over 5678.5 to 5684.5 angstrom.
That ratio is 1.00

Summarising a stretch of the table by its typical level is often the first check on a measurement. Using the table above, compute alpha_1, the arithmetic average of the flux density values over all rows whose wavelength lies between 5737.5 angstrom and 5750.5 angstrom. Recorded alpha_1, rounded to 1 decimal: 91.6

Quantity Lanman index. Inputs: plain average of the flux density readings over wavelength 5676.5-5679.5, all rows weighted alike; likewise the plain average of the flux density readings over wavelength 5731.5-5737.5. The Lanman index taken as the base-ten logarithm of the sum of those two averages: 2.29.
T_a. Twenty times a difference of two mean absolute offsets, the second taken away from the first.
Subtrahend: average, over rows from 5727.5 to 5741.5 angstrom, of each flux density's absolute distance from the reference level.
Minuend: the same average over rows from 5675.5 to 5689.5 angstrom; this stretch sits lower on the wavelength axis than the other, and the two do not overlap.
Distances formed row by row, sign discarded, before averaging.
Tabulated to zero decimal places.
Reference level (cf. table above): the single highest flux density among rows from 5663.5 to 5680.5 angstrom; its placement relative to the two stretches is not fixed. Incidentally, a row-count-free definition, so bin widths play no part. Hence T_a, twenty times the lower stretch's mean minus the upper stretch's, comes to -6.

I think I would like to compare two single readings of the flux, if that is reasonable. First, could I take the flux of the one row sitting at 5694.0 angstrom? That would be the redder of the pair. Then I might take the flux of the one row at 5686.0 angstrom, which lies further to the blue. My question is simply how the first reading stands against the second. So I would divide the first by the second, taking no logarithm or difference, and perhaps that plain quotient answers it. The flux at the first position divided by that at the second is 0.97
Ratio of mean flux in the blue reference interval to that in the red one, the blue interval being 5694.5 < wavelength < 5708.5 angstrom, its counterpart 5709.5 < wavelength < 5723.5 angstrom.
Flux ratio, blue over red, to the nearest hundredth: 1.00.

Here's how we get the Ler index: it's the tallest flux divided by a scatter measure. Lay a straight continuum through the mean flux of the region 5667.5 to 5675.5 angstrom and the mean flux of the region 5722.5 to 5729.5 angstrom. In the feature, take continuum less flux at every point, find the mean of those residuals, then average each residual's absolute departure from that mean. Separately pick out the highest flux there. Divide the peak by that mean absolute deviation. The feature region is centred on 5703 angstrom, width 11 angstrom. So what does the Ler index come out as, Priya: 20.6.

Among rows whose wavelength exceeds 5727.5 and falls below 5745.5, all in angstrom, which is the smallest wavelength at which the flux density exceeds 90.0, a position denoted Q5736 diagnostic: 5728.0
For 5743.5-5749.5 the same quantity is 5746.0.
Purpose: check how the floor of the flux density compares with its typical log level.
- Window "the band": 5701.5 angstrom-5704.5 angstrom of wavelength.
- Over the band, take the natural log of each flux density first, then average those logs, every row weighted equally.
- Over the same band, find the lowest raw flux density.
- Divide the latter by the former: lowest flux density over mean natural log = 20.7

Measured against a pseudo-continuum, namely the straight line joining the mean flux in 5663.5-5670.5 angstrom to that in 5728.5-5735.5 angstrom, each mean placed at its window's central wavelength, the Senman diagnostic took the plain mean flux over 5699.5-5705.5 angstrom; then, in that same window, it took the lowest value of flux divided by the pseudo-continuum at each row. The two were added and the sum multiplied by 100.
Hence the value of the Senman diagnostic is 9646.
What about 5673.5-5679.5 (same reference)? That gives 9238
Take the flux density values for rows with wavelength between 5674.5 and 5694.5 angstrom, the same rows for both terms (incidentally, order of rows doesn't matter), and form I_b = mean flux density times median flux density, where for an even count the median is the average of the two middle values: 8587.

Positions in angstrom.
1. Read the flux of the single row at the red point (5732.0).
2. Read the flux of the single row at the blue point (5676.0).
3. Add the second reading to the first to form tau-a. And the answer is 182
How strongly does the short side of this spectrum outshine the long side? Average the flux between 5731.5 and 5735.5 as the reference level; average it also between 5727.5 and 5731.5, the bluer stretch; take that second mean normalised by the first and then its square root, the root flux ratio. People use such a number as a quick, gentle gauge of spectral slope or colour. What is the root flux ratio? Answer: 0.96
